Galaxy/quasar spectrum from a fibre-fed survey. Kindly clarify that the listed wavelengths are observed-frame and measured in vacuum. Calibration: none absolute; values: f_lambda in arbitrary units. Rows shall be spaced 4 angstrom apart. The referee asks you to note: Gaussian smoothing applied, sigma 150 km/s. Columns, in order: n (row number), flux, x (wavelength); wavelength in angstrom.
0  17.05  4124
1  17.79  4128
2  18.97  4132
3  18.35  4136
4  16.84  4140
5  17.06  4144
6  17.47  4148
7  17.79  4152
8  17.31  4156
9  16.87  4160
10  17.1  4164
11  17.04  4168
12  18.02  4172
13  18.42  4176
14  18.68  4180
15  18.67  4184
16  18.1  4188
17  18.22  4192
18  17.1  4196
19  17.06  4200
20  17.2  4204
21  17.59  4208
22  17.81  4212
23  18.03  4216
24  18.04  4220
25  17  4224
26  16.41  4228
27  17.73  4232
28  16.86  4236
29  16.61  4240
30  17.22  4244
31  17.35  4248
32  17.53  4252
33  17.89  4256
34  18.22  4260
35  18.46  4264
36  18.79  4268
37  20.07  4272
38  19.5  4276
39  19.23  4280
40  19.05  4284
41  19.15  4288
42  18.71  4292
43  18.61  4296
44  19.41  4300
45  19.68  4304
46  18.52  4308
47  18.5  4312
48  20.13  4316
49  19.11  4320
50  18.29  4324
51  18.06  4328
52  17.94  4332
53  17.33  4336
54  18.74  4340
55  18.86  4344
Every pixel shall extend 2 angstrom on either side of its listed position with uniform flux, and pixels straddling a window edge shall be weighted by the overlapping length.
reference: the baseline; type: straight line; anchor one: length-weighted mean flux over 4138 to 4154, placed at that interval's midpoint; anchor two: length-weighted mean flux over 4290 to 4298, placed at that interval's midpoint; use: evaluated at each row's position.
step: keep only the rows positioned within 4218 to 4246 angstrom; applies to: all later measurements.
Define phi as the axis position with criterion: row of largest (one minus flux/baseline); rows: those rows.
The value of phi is 4228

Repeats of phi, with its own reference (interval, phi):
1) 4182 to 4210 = 4200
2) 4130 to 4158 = 4140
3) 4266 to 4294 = 4292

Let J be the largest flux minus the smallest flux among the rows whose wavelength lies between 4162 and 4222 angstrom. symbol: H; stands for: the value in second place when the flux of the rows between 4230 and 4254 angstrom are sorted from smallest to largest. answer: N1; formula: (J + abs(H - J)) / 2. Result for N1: 8.43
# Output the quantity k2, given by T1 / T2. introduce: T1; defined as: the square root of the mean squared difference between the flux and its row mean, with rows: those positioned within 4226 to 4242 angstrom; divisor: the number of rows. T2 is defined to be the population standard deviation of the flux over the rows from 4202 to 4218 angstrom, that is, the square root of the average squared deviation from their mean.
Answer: 1.6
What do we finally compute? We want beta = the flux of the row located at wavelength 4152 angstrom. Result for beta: 17.79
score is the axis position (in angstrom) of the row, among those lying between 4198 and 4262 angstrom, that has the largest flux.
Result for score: 4260 angstrom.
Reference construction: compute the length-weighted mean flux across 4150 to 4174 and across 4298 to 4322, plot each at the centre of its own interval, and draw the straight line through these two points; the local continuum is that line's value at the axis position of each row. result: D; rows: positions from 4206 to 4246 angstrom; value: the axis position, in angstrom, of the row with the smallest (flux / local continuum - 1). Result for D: 4228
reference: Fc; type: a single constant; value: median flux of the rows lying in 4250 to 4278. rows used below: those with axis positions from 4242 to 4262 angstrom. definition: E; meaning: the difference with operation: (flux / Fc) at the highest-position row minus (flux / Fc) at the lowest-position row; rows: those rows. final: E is 0.05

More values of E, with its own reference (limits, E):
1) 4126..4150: -0.02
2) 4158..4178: 0.08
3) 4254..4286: 0.06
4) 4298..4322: -0.02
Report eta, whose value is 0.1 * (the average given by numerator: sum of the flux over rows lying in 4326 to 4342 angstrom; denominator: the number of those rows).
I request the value 1.80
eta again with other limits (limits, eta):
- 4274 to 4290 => 1.92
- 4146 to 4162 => 1.74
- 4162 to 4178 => 1.76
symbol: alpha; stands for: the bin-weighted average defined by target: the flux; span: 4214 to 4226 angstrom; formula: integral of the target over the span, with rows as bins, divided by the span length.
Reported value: 17.7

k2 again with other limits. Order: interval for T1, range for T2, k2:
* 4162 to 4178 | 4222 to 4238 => 1.2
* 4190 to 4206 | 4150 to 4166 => 1.4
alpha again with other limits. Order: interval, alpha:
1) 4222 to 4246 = 17.0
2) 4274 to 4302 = 19.1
